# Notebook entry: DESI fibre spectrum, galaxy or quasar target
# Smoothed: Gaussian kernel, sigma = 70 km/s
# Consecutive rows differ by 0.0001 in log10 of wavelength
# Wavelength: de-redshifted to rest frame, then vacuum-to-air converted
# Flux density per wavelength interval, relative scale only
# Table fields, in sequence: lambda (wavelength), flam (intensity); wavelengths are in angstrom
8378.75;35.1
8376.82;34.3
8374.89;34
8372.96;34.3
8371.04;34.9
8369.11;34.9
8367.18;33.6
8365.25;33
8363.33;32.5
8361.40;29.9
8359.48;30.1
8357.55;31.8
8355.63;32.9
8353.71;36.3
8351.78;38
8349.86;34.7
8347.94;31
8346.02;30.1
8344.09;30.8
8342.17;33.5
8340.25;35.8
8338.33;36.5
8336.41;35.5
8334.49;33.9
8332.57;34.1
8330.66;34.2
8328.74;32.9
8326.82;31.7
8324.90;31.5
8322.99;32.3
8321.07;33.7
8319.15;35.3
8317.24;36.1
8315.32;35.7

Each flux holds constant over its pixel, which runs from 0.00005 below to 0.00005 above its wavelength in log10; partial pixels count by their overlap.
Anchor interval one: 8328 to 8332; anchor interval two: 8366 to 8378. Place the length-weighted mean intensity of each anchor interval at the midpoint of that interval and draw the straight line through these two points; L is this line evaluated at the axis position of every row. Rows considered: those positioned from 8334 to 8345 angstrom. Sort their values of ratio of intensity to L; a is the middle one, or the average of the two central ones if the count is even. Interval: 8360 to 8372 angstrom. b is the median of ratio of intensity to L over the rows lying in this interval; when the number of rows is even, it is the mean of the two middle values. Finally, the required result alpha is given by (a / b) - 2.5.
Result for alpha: -1.44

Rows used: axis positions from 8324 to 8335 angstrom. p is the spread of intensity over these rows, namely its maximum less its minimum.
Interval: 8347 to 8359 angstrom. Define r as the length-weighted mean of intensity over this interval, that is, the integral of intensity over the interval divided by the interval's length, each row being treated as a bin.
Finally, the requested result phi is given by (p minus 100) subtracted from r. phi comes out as 131.3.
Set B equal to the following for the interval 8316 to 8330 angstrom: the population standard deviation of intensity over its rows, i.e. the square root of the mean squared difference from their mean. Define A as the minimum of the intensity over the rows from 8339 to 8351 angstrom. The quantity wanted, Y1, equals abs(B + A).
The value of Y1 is 31.7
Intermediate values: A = 30.1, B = 1.6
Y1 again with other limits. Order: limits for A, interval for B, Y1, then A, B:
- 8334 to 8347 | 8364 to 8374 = 30.8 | 30.1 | 0.7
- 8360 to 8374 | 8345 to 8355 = 32.9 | 29.9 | 3.0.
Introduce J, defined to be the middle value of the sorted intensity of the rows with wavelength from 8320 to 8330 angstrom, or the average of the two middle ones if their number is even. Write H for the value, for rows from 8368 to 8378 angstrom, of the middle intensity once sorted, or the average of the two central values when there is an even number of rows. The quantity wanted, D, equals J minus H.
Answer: -2.0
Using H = 34.3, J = 32.3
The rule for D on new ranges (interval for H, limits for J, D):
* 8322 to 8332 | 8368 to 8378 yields 2.0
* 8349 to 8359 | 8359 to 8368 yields -2.2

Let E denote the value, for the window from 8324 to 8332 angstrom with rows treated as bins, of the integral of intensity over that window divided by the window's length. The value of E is 32.7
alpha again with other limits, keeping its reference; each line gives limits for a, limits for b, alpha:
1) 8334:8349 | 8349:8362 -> -1.47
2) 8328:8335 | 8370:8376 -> -1.49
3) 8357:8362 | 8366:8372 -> -1.63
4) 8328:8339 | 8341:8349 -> -1.39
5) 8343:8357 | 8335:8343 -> -1.58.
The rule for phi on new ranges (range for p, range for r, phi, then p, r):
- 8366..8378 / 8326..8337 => 132.4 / 1.3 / 33.7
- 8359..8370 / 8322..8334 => 127.8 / 5.0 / 32.8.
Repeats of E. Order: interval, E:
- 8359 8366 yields 31.4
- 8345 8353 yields 33.5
